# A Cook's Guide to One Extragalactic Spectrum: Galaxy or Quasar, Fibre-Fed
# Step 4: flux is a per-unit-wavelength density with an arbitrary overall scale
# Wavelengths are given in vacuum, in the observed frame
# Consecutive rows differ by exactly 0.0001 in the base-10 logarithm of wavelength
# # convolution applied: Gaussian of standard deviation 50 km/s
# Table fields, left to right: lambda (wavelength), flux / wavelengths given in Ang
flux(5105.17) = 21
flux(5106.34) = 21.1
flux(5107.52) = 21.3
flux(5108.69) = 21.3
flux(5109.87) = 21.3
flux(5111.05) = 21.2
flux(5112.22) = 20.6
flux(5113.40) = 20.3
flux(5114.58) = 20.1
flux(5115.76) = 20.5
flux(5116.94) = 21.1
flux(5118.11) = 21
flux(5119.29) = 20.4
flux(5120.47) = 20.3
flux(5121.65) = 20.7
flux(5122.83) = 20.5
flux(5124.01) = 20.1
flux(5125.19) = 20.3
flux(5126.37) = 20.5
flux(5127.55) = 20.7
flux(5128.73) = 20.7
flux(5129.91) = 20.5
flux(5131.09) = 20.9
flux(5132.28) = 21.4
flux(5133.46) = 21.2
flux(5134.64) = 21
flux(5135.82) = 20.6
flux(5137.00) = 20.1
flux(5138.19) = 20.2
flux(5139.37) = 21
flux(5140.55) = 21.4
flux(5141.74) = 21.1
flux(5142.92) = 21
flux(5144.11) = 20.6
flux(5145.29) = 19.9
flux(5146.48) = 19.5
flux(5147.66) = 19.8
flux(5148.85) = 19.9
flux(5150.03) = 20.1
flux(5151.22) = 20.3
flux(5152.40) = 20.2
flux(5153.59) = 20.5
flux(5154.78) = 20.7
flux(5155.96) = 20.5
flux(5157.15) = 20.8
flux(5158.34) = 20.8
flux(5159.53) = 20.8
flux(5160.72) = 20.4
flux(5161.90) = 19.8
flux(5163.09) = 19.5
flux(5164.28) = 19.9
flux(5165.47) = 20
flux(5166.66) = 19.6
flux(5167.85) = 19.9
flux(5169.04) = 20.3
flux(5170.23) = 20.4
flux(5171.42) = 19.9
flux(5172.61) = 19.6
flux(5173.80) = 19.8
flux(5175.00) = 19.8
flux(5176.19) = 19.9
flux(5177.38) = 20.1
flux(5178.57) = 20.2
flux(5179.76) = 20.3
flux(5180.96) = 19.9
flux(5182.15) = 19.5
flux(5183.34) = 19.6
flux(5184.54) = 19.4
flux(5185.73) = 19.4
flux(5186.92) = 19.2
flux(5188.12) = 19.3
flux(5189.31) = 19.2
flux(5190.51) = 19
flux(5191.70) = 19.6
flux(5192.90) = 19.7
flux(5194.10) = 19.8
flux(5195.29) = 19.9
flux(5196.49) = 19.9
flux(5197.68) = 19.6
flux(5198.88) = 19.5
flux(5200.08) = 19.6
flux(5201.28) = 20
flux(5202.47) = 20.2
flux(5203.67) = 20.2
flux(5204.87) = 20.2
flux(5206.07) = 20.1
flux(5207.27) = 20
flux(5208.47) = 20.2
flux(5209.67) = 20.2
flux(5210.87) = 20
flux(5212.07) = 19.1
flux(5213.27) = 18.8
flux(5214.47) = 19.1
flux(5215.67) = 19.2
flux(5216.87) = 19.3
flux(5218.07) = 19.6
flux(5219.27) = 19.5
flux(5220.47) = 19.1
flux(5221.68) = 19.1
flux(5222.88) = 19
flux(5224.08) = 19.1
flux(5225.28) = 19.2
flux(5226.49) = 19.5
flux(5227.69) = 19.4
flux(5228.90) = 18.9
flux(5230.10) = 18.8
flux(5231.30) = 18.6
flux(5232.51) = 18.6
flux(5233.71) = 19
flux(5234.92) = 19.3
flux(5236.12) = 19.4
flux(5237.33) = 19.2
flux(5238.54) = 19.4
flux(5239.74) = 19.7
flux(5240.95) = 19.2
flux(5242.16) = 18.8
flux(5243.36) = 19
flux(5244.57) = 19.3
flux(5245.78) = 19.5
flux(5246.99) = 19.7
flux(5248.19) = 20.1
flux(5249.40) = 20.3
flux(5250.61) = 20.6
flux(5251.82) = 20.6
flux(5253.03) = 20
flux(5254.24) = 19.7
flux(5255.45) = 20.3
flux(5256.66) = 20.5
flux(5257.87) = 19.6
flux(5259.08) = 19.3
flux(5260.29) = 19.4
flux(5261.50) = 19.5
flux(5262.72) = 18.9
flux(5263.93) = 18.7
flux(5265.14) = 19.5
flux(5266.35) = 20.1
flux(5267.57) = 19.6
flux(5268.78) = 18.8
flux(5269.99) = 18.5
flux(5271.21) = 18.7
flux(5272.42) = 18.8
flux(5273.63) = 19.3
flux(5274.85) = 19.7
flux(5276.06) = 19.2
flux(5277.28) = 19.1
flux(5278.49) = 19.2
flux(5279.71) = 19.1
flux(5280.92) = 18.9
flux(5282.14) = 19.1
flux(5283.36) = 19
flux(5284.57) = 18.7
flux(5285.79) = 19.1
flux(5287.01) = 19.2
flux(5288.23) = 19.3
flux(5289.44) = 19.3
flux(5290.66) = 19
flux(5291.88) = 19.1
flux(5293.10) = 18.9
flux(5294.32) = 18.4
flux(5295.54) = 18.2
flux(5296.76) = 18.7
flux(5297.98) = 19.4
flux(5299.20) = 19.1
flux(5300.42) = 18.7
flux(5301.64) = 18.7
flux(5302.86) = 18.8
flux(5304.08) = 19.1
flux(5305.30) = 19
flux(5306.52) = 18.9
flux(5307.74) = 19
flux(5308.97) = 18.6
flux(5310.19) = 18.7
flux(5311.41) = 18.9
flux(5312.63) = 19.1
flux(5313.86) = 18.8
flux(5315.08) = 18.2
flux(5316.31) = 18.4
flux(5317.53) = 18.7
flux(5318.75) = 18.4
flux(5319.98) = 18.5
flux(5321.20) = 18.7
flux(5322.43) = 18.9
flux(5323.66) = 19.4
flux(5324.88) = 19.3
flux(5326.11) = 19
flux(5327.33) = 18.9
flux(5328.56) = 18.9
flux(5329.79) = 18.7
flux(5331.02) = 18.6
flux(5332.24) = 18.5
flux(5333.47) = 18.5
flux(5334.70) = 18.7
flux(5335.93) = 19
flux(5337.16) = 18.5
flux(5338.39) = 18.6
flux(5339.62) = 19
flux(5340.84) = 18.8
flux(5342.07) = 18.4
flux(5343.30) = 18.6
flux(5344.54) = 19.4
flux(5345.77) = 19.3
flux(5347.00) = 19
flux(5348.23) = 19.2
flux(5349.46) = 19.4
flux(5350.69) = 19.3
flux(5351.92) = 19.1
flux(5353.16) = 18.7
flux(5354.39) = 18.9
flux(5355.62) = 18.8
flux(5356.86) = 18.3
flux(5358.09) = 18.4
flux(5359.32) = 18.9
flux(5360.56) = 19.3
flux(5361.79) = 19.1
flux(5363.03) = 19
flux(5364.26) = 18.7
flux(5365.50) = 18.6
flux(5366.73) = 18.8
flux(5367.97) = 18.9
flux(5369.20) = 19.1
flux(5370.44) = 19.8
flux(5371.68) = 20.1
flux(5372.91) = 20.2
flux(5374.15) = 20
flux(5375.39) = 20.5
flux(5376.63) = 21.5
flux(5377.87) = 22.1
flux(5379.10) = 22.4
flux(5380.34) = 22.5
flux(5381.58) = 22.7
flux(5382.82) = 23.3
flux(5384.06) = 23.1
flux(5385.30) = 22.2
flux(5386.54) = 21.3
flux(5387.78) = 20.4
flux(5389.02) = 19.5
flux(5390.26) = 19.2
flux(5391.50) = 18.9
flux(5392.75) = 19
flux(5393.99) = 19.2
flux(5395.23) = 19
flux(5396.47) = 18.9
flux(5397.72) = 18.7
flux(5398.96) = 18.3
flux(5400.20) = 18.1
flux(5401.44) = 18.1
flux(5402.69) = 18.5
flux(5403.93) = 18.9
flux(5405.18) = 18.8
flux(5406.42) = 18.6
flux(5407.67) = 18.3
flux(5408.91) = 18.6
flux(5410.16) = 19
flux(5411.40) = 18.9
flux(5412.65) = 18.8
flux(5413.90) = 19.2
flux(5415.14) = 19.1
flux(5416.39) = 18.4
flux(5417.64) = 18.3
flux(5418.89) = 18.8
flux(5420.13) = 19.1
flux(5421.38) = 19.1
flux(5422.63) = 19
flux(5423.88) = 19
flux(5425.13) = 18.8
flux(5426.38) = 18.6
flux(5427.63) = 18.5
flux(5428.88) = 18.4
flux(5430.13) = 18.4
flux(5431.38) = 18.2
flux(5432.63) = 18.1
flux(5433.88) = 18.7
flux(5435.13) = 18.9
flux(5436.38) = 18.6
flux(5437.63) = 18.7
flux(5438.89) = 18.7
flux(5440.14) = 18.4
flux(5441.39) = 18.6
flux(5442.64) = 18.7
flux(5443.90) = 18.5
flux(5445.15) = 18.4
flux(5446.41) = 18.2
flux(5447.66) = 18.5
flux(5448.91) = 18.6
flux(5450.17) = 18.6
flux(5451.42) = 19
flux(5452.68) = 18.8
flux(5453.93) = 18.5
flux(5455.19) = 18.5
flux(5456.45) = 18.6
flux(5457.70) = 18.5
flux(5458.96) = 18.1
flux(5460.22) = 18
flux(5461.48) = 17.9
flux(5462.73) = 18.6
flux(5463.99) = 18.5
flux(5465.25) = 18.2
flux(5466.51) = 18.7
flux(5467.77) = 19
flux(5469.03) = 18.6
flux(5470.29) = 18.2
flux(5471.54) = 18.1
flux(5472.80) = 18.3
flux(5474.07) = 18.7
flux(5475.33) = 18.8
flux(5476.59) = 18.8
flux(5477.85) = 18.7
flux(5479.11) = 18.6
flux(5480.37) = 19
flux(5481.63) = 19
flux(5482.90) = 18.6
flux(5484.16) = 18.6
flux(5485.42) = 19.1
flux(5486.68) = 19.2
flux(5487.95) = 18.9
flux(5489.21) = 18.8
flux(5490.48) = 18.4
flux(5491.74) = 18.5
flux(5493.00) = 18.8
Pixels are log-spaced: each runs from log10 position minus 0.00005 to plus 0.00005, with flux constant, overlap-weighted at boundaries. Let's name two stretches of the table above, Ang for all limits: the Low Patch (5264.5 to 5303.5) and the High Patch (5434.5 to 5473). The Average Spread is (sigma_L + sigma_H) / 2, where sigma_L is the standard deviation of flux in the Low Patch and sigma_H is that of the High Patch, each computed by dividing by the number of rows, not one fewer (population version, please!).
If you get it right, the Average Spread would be 0.33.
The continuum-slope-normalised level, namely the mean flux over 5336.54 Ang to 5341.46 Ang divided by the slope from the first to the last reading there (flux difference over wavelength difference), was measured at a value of 230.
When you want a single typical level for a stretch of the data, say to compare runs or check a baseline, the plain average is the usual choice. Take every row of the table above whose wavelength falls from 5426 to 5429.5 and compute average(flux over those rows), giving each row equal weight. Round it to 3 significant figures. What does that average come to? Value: 18.5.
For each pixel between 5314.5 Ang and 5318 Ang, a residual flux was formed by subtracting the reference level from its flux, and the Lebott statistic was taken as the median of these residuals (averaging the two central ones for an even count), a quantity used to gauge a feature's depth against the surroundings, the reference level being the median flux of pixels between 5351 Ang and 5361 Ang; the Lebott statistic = -0.45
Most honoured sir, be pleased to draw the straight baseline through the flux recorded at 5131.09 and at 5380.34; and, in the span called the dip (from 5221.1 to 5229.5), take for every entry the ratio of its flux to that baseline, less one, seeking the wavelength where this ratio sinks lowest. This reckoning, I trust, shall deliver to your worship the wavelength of 5228.90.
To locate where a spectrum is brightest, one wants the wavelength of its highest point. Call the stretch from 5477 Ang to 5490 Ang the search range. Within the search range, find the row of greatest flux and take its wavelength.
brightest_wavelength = 5486.68 Ang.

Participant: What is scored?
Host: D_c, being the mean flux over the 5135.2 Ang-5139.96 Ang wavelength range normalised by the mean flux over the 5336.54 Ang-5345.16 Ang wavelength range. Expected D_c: 1.09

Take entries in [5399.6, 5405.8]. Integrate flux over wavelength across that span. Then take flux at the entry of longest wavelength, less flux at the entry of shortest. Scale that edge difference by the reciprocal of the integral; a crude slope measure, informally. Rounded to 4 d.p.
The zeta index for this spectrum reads 0.0061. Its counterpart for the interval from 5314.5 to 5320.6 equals 0.0027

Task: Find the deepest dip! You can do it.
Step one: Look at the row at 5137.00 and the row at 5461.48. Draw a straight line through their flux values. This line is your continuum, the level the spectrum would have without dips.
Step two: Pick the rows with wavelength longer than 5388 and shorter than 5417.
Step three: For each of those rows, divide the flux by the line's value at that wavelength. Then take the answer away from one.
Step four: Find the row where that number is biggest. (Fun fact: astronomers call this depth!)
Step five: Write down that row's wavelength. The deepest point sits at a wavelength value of 5400.20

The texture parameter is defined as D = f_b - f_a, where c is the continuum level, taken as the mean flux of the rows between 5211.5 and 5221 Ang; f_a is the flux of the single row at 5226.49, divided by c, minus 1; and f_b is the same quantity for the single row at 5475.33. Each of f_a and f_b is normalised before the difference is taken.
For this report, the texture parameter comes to -0.036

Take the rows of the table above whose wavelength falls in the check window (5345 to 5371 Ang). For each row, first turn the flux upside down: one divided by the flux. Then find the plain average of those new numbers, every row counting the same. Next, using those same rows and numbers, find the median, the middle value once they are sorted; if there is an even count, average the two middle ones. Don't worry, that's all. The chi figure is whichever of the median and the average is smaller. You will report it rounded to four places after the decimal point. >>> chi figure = 0.0526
